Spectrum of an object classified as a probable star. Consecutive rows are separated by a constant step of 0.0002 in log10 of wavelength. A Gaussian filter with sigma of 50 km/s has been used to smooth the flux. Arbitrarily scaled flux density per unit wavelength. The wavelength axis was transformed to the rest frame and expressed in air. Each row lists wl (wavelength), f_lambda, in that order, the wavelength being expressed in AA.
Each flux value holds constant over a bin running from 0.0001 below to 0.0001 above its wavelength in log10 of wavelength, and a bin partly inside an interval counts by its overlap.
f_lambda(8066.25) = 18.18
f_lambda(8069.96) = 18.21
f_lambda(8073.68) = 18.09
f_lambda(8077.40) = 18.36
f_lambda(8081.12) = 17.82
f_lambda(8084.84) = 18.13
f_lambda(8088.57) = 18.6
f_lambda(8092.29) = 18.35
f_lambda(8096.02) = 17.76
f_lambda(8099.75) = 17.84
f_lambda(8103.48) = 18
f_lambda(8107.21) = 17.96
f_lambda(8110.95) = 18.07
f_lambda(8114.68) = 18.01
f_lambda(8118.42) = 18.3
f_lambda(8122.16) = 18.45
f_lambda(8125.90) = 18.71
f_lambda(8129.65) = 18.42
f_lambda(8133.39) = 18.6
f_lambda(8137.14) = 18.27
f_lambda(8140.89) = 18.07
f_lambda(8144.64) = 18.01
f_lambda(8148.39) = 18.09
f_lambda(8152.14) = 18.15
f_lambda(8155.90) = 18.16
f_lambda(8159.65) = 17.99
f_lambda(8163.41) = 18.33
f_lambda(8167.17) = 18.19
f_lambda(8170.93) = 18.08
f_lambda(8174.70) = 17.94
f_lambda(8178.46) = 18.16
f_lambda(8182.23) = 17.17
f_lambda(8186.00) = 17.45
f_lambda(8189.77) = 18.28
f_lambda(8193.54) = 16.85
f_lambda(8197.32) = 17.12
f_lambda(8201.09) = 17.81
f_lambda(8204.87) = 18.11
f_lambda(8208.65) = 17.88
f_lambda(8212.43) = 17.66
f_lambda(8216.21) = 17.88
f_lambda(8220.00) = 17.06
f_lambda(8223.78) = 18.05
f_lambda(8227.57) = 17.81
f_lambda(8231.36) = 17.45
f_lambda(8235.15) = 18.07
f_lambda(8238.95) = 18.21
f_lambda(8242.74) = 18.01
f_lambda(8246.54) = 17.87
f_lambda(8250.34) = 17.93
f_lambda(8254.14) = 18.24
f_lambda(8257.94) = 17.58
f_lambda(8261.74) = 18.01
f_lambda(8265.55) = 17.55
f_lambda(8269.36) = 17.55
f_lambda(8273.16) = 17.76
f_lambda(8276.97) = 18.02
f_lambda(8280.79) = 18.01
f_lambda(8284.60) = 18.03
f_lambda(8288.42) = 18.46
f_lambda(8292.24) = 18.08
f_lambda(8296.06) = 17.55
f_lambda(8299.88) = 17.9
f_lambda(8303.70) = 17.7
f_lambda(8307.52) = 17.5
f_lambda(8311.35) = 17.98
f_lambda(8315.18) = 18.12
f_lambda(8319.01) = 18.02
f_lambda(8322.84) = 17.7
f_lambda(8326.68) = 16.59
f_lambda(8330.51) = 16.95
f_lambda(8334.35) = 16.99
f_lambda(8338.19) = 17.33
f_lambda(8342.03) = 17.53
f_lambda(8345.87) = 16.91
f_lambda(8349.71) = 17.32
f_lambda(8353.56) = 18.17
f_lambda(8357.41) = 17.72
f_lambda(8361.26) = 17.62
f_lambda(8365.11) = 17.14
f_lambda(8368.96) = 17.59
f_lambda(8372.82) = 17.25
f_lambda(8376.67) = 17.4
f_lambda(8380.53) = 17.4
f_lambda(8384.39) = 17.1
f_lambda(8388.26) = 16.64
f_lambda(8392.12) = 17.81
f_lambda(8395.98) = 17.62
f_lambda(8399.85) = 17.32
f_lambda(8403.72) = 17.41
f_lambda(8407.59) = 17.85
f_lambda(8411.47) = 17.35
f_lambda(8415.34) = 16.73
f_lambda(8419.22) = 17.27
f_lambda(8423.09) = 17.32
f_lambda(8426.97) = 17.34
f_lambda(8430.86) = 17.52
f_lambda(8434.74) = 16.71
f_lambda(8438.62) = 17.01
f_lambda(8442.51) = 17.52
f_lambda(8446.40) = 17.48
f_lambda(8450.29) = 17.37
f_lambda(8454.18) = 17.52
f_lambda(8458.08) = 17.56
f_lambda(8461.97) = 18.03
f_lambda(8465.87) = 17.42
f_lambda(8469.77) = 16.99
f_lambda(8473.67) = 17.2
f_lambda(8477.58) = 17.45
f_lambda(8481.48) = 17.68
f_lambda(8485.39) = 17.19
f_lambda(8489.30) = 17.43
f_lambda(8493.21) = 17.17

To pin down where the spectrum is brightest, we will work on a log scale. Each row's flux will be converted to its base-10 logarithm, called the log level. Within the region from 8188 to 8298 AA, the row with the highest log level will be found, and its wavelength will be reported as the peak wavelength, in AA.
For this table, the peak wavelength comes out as 8288.42 AA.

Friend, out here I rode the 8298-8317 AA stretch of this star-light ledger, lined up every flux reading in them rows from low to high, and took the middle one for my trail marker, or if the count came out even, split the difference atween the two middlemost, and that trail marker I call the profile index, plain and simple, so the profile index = 17.90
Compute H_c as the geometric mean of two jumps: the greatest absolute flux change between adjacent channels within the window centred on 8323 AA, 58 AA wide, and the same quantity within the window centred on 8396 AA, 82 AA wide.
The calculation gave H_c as 1.14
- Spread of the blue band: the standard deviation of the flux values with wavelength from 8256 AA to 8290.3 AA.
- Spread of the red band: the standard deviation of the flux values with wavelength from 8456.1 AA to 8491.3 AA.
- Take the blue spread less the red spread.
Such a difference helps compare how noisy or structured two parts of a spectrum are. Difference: 0.00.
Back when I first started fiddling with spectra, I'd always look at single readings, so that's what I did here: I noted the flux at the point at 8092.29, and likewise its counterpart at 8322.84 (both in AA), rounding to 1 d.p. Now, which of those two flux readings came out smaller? 17.7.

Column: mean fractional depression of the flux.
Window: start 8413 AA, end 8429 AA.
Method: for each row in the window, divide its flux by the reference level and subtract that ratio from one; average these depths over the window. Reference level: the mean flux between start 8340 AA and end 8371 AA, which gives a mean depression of 0.02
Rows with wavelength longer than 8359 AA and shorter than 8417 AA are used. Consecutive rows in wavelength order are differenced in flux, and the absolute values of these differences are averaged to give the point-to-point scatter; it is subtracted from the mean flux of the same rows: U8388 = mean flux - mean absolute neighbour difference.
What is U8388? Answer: 17.0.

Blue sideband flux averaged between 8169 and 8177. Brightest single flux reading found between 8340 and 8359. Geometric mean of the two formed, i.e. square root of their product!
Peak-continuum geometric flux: 18.1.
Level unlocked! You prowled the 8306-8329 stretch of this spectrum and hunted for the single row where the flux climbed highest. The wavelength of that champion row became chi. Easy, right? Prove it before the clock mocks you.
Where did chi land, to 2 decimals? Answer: 8315.18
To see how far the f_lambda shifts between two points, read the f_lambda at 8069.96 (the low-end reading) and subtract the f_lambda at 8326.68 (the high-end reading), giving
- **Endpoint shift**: 1.6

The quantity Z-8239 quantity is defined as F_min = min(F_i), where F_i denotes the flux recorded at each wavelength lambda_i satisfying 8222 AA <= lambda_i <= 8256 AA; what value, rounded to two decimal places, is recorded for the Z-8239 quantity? 17.45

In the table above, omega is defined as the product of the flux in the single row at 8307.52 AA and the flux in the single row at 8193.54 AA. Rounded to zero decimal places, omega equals 295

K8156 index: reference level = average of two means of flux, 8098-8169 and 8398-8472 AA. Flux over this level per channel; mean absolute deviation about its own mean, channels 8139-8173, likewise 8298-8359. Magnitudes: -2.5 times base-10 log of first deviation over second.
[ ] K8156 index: 1.73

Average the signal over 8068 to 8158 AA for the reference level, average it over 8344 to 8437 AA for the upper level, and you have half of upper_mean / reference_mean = 0.477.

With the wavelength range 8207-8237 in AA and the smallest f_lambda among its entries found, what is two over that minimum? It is 0.117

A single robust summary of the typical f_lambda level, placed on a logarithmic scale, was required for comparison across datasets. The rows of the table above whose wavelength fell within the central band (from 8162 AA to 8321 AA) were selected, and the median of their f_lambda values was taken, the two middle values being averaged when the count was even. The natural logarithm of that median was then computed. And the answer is 2.89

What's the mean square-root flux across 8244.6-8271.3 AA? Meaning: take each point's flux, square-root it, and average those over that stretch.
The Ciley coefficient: 4.22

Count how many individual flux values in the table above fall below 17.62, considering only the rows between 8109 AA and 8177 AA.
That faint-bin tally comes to 0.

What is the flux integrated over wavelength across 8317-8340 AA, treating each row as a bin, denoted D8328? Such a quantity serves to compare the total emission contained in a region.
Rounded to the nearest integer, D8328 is 397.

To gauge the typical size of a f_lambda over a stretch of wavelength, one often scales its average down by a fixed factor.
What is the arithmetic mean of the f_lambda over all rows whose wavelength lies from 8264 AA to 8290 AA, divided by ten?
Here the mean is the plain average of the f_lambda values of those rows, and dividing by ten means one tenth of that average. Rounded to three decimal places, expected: 1.791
